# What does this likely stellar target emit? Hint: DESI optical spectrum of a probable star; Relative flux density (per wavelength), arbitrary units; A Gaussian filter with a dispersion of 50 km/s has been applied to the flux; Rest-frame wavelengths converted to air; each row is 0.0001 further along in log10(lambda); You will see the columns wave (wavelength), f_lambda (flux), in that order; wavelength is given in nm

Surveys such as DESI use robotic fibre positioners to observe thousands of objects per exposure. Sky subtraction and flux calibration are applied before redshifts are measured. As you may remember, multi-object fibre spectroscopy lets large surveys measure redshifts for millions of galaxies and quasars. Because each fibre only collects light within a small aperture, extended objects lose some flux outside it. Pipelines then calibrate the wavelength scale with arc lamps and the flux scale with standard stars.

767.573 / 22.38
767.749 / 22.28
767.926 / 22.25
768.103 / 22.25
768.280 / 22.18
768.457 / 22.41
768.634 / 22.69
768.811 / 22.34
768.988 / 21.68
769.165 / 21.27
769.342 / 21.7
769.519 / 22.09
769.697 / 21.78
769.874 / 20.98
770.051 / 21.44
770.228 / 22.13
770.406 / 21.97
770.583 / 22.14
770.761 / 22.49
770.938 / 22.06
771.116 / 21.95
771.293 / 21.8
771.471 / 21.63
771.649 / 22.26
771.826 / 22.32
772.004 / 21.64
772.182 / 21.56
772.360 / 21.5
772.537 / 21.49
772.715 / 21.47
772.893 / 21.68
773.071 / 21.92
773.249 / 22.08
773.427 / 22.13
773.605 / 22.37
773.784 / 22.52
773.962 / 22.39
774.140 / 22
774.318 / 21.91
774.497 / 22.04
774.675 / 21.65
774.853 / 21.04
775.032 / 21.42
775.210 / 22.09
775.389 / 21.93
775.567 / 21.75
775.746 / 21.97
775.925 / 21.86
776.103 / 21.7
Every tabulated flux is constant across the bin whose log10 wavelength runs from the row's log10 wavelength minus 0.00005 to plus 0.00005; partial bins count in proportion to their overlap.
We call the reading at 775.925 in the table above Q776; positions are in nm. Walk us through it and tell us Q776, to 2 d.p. 21.86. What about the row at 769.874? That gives 20.98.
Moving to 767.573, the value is 22.38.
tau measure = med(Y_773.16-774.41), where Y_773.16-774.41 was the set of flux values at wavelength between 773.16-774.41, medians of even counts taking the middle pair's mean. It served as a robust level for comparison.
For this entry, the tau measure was 22.13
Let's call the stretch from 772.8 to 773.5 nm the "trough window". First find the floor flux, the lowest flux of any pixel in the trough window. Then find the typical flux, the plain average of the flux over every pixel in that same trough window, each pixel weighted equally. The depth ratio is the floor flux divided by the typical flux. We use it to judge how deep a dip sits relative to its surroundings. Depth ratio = 0.988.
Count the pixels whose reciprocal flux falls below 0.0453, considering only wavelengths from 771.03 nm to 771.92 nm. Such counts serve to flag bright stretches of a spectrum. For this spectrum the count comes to 2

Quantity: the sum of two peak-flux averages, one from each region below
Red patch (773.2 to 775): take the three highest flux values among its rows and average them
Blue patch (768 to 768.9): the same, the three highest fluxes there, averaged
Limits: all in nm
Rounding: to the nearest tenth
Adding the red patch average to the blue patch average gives 44.9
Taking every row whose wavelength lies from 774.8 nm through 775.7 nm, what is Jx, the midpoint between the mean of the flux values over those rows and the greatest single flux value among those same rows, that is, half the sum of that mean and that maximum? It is 21.9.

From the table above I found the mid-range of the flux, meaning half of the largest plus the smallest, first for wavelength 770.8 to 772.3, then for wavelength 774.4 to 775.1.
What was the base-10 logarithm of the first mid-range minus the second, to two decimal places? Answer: -0.40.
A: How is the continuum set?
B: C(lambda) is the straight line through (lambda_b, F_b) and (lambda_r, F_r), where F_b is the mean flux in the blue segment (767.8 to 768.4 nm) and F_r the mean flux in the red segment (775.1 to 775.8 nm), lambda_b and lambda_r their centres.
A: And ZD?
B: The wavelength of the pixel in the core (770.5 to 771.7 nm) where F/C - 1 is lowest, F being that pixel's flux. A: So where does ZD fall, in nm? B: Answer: 771.471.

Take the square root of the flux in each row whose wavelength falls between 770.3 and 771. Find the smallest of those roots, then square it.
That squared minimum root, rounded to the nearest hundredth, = 21.97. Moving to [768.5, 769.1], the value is 21.68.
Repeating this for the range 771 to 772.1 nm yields 21.63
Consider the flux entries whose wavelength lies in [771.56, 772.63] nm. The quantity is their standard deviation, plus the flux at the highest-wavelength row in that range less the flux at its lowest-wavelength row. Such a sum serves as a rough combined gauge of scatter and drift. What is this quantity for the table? -0.4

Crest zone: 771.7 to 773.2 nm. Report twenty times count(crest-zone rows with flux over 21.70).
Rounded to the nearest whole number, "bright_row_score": 40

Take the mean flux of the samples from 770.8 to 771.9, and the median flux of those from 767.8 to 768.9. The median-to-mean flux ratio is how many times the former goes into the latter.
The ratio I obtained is 1.01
